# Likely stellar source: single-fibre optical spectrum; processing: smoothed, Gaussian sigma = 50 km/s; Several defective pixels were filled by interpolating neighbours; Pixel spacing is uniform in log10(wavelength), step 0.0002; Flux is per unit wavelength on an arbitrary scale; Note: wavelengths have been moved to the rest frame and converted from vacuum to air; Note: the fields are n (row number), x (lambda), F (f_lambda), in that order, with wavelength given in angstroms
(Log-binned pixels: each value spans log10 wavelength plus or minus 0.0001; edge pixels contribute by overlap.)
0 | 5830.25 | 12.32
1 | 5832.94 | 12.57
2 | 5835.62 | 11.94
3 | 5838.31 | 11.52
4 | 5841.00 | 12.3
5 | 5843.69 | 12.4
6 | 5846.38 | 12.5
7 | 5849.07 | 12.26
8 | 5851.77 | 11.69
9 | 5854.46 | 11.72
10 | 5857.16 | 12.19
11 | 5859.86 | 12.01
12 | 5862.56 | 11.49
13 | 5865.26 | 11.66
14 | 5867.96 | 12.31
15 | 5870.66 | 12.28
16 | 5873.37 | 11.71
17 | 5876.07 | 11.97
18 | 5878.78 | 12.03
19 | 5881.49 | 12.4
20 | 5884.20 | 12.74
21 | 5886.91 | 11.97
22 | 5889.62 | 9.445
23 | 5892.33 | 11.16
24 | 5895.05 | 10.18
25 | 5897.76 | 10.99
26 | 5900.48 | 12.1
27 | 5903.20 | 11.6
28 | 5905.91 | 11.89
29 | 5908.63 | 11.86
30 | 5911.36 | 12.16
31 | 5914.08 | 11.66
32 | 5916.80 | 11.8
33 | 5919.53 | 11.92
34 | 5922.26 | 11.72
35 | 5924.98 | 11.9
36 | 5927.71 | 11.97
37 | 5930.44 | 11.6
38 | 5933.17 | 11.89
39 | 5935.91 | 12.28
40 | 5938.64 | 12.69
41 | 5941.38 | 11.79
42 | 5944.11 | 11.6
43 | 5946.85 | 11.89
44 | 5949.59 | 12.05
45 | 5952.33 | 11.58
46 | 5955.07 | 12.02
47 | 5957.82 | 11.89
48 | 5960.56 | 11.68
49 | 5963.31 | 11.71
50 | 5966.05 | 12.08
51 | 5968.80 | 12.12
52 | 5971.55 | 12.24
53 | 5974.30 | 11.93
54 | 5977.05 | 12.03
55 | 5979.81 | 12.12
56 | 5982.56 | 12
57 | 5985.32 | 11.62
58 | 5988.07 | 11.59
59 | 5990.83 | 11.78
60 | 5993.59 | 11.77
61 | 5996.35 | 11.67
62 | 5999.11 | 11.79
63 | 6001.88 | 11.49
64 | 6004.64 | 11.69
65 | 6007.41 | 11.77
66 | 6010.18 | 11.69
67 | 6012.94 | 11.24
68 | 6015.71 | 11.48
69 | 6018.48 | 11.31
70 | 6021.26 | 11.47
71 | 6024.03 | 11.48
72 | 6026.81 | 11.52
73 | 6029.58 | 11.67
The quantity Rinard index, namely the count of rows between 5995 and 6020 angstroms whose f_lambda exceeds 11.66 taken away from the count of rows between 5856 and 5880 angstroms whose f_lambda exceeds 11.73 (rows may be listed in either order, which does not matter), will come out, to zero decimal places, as 1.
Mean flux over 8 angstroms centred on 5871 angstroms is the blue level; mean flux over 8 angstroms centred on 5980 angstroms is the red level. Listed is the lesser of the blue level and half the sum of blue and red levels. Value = 12.1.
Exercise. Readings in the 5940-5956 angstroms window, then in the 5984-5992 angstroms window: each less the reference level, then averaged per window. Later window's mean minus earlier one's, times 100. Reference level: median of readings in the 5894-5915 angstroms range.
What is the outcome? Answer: -16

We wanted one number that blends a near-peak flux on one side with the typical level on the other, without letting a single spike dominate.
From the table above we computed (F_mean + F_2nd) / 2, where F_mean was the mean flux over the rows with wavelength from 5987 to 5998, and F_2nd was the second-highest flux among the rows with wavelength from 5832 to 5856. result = 12.1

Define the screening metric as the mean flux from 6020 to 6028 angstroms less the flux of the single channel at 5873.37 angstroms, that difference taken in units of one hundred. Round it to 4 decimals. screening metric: -0.0022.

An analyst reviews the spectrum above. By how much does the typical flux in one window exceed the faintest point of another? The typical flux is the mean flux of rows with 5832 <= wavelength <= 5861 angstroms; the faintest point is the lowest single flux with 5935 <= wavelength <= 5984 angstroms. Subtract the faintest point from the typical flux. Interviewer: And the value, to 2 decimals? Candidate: 0.52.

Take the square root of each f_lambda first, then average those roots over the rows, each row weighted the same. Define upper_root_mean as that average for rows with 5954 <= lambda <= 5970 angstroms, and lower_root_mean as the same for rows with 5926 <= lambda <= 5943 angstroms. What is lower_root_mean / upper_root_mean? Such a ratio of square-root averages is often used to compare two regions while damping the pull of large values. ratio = 1.00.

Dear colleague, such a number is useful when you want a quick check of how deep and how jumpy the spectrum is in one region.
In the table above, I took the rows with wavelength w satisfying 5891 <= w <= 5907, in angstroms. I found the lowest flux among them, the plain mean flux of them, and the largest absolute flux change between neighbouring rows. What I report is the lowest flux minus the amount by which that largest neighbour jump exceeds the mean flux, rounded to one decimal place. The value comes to 20.4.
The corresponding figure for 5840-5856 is 23.3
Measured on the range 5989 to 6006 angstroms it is 22.9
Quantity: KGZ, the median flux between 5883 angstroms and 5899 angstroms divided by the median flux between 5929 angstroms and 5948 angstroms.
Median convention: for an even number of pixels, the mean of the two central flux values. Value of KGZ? 0.93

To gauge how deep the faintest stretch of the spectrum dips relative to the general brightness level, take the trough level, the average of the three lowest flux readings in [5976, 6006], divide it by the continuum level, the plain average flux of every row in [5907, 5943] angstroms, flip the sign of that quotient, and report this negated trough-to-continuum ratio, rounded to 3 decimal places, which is -0.969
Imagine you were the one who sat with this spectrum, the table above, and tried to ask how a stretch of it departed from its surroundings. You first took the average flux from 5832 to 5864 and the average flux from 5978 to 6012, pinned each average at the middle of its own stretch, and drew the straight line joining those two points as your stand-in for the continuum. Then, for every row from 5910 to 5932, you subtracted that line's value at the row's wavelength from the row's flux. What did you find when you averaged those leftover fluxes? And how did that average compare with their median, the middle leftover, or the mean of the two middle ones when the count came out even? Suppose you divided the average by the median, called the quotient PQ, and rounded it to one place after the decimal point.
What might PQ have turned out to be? 1.2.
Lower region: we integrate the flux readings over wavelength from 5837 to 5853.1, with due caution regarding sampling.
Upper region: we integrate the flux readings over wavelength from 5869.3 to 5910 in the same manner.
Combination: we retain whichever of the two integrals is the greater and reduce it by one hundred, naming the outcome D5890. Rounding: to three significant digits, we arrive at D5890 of 373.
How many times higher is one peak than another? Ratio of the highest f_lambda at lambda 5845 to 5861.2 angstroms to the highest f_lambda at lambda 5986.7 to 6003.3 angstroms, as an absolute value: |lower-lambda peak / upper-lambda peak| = 1.06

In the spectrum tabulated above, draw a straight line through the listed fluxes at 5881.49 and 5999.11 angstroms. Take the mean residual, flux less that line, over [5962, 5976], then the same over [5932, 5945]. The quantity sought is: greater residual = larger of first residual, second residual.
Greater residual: 0.07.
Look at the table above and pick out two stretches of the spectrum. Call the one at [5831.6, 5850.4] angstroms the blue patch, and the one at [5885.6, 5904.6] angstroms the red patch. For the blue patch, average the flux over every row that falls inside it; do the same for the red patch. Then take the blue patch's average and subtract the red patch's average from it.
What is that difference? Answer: 1.15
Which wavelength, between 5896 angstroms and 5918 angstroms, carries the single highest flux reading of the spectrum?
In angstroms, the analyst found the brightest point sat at 5911.36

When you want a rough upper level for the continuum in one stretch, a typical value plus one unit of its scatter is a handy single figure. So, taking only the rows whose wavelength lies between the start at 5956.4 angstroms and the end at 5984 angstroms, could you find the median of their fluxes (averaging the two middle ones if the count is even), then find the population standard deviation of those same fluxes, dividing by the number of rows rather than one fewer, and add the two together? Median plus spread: 12.2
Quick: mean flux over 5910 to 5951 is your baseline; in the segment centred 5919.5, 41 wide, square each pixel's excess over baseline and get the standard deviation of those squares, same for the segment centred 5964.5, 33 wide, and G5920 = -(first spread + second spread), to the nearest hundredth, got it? -0.18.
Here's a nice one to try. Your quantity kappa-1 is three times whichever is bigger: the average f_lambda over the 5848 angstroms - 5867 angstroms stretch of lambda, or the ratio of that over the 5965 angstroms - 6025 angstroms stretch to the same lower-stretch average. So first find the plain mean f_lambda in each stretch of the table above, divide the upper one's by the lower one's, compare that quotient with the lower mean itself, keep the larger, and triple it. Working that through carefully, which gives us 35.58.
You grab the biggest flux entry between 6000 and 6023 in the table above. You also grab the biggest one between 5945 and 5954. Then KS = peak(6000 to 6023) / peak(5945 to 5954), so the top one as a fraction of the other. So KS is 0.98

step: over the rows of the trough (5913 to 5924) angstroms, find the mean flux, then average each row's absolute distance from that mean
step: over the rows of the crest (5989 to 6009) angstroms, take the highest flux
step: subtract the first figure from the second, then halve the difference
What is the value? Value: 5.85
